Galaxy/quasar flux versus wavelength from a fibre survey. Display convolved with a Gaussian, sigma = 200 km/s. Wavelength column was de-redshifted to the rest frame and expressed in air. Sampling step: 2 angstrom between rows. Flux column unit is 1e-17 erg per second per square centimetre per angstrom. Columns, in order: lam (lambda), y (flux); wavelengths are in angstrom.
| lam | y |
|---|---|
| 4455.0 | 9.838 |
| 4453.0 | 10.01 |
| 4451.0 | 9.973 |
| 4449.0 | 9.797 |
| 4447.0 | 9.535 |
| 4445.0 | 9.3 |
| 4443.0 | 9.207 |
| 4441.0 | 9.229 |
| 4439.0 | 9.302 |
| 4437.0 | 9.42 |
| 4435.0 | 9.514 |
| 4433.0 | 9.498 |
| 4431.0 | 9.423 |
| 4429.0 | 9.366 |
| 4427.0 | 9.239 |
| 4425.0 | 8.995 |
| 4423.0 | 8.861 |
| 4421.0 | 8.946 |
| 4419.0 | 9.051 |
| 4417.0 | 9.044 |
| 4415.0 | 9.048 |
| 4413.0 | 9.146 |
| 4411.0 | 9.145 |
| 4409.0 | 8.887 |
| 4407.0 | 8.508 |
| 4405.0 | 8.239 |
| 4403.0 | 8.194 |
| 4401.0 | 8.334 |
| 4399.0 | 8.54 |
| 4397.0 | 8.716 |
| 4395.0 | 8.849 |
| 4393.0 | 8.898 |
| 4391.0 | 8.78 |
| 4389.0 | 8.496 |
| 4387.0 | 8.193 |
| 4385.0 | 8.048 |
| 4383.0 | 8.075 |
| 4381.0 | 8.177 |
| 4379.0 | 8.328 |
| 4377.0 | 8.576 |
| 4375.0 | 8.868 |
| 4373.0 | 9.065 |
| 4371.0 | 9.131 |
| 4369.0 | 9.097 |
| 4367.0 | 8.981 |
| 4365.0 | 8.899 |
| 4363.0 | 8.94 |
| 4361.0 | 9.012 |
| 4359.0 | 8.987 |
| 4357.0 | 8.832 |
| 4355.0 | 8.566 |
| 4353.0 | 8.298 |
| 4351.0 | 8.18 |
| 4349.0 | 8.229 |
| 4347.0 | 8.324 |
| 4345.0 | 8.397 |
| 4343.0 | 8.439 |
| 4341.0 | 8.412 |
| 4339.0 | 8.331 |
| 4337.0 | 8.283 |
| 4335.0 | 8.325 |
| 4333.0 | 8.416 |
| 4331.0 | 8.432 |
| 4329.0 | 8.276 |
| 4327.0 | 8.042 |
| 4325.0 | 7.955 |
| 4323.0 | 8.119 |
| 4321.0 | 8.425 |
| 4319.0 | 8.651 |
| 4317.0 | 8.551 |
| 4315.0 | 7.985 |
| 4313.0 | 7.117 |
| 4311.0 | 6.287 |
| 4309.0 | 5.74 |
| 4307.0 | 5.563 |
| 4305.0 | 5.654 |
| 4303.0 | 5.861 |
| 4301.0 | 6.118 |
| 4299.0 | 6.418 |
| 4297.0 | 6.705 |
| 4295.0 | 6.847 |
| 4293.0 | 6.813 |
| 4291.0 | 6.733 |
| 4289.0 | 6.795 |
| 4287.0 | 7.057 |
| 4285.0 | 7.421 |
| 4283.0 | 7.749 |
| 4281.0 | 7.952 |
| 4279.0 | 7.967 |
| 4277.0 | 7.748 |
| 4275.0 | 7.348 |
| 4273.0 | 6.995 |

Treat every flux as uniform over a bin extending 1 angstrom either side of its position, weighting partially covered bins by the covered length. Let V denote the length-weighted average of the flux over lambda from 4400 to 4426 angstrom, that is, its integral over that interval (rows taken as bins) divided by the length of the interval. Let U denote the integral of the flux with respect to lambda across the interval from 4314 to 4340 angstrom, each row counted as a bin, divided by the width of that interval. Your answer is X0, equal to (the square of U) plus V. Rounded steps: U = 8.3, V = 8.80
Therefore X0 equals 78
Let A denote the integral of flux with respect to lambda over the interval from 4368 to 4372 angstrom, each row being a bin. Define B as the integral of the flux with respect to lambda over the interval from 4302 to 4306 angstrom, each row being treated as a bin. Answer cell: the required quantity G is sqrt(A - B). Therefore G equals 3.7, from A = 36.5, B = 23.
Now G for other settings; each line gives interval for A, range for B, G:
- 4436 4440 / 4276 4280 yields 2.5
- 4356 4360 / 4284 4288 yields 2.6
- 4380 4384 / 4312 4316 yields 1.5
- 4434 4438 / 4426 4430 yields 0.8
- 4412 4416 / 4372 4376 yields 0.7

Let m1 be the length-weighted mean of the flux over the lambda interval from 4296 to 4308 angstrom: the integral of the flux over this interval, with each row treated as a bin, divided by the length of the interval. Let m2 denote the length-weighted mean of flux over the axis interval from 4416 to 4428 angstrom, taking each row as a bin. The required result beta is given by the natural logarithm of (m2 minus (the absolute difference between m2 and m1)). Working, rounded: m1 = 6.1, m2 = 9.0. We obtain 1.80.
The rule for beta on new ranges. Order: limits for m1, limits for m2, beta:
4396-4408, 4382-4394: 2.13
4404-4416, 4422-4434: 2.18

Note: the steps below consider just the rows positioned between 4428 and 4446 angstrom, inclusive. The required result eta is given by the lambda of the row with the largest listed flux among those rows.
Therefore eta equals 4435.0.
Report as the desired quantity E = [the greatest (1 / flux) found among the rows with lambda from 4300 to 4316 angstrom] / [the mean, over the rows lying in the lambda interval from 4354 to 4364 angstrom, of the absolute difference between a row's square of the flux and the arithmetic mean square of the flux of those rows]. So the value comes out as 0.08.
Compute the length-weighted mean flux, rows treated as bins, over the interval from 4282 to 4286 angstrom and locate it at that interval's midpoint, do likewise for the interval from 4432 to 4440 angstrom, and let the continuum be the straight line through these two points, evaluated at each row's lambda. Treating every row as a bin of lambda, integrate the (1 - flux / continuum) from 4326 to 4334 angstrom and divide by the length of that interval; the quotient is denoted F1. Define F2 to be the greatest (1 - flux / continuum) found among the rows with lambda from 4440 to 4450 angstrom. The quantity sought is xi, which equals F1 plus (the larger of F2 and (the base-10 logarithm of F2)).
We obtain 0.015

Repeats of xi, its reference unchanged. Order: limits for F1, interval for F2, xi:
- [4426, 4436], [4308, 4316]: 0.269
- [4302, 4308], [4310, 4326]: 0.479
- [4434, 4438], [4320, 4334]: 0.012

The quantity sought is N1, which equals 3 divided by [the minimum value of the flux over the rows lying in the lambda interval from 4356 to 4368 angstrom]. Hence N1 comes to 0.34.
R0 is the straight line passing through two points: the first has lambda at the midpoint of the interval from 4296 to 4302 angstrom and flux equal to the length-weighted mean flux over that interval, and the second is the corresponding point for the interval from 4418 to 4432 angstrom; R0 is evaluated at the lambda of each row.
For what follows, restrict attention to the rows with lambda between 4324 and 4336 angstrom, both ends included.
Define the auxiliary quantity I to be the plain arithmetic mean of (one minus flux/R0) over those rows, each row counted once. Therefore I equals -0.16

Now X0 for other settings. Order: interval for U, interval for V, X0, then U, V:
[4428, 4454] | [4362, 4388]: 99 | 9.5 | 8.64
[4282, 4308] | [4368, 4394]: 52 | 6.6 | 8.59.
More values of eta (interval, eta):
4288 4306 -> 4295.0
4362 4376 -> 4371.0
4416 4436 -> 4435.0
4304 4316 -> 4315.0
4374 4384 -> 4375.0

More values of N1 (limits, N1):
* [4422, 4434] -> 0.34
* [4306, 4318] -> 0.54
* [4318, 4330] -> 0.38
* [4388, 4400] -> 0.35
